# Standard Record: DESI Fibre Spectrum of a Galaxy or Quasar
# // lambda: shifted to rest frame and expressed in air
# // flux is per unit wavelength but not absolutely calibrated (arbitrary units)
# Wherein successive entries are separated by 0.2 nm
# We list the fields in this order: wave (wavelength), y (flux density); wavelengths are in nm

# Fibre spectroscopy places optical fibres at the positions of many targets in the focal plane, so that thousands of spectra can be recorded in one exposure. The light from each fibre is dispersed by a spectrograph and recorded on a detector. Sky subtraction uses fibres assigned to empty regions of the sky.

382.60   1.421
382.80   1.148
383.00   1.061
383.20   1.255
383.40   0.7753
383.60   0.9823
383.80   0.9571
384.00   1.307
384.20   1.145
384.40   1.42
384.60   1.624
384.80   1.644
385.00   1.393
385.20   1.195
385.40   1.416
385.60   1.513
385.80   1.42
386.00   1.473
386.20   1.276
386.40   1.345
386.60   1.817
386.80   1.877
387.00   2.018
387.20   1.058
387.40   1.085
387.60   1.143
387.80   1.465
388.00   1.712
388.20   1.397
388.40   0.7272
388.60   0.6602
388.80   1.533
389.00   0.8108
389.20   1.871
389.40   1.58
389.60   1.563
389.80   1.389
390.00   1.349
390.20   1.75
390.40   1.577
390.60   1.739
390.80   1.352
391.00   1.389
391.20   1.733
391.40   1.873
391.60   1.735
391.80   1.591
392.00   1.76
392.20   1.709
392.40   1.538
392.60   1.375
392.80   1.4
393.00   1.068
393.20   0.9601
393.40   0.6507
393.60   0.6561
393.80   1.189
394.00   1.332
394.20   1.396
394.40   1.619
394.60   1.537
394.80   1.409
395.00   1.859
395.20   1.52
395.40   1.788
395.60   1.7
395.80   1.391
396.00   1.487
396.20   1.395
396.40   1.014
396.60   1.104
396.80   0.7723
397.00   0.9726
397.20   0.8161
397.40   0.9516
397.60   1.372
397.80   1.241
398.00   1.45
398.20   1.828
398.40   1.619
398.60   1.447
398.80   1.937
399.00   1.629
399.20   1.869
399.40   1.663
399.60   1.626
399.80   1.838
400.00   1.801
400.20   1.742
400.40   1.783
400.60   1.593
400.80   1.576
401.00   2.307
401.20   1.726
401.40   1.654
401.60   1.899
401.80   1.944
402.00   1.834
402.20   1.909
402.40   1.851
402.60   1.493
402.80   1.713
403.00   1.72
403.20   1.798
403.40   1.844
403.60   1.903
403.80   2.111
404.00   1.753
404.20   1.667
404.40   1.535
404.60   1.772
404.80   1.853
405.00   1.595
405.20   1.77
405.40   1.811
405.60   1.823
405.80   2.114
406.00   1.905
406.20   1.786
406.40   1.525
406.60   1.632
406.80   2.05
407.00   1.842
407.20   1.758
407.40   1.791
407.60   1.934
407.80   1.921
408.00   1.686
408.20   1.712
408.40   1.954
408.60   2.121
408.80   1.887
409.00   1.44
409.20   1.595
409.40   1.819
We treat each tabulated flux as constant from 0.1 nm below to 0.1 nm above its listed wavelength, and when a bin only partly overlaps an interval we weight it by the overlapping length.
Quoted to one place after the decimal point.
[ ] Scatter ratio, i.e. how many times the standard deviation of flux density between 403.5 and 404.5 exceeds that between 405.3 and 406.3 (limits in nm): 1.7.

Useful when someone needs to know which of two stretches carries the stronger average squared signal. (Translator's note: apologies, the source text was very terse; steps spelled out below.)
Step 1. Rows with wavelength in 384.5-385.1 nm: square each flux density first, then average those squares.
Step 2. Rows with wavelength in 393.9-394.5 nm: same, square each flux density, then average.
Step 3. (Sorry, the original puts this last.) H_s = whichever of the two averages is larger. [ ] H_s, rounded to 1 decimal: 2.4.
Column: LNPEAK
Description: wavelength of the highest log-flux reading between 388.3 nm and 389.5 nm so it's 389.20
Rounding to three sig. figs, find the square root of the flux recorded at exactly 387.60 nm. 1.07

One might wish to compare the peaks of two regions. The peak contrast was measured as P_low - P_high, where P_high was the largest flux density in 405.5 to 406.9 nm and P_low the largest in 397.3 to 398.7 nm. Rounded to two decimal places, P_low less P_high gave -0.29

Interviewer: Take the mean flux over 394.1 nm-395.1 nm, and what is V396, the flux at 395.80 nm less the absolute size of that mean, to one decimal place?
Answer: -0.2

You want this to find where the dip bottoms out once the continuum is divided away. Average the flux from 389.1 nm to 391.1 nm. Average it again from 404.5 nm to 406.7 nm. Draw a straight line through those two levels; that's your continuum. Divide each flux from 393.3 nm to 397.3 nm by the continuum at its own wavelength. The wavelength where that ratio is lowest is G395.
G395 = 393.40 nm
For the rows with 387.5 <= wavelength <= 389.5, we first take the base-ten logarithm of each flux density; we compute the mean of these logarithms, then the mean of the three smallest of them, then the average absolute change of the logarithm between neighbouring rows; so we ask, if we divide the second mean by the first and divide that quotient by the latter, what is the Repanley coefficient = -8.7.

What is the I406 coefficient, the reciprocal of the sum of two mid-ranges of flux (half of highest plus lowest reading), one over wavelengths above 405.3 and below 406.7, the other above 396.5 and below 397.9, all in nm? 0.35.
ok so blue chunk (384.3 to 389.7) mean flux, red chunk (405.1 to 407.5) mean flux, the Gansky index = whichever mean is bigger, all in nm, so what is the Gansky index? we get 1.82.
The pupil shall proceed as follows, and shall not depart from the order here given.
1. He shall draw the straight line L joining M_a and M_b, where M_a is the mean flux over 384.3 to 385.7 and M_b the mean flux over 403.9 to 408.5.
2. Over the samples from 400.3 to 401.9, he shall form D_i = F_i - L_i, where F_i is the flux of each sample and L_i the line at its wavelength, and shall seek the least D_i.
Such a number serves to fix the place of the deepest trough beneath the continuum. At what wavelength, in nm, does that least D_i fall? 400.80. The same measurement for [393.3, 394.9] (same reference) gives 393.40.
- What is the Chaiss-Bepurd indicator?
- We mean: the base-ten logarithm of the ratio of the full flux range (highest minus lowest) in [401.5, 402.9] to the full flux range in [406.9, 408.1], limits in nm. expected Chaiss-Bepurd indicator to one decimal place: 0.3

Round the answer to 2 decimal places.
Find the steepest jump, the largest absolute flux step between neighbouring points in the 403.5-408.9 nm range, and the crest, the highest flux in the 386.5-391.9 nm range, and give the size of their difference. 1.60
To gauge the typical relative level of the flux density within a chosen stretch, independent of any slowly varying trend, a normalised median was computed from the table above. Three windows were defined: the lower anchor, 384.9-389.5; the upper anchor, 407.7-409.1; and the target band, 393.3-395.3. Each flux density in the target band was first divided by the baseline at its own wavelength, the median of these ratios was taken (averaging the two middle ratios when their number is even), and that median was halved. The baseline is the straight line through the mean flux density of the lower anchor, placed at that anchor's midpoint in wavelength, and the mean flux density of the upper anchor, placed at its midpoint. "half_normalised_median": 0.46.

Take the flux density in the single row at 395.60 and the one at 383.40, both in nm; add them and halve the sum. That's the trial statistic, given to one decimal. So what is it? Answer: 1.2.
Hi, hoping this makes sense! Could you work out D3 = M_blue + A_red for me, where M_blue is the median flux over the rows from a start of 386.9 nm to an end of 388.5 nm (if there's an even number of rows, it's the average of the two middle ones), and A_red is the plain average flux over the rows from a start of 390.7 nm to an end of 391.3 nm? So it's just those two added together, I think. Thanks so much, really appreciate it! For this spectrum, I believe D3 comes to 2.8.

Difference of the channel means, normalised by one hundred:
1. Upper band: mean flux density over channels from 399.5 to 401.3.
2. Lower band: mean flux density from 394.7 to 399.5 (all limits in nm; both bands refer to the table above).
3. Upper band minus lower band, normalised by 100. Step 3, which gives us 0.0035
